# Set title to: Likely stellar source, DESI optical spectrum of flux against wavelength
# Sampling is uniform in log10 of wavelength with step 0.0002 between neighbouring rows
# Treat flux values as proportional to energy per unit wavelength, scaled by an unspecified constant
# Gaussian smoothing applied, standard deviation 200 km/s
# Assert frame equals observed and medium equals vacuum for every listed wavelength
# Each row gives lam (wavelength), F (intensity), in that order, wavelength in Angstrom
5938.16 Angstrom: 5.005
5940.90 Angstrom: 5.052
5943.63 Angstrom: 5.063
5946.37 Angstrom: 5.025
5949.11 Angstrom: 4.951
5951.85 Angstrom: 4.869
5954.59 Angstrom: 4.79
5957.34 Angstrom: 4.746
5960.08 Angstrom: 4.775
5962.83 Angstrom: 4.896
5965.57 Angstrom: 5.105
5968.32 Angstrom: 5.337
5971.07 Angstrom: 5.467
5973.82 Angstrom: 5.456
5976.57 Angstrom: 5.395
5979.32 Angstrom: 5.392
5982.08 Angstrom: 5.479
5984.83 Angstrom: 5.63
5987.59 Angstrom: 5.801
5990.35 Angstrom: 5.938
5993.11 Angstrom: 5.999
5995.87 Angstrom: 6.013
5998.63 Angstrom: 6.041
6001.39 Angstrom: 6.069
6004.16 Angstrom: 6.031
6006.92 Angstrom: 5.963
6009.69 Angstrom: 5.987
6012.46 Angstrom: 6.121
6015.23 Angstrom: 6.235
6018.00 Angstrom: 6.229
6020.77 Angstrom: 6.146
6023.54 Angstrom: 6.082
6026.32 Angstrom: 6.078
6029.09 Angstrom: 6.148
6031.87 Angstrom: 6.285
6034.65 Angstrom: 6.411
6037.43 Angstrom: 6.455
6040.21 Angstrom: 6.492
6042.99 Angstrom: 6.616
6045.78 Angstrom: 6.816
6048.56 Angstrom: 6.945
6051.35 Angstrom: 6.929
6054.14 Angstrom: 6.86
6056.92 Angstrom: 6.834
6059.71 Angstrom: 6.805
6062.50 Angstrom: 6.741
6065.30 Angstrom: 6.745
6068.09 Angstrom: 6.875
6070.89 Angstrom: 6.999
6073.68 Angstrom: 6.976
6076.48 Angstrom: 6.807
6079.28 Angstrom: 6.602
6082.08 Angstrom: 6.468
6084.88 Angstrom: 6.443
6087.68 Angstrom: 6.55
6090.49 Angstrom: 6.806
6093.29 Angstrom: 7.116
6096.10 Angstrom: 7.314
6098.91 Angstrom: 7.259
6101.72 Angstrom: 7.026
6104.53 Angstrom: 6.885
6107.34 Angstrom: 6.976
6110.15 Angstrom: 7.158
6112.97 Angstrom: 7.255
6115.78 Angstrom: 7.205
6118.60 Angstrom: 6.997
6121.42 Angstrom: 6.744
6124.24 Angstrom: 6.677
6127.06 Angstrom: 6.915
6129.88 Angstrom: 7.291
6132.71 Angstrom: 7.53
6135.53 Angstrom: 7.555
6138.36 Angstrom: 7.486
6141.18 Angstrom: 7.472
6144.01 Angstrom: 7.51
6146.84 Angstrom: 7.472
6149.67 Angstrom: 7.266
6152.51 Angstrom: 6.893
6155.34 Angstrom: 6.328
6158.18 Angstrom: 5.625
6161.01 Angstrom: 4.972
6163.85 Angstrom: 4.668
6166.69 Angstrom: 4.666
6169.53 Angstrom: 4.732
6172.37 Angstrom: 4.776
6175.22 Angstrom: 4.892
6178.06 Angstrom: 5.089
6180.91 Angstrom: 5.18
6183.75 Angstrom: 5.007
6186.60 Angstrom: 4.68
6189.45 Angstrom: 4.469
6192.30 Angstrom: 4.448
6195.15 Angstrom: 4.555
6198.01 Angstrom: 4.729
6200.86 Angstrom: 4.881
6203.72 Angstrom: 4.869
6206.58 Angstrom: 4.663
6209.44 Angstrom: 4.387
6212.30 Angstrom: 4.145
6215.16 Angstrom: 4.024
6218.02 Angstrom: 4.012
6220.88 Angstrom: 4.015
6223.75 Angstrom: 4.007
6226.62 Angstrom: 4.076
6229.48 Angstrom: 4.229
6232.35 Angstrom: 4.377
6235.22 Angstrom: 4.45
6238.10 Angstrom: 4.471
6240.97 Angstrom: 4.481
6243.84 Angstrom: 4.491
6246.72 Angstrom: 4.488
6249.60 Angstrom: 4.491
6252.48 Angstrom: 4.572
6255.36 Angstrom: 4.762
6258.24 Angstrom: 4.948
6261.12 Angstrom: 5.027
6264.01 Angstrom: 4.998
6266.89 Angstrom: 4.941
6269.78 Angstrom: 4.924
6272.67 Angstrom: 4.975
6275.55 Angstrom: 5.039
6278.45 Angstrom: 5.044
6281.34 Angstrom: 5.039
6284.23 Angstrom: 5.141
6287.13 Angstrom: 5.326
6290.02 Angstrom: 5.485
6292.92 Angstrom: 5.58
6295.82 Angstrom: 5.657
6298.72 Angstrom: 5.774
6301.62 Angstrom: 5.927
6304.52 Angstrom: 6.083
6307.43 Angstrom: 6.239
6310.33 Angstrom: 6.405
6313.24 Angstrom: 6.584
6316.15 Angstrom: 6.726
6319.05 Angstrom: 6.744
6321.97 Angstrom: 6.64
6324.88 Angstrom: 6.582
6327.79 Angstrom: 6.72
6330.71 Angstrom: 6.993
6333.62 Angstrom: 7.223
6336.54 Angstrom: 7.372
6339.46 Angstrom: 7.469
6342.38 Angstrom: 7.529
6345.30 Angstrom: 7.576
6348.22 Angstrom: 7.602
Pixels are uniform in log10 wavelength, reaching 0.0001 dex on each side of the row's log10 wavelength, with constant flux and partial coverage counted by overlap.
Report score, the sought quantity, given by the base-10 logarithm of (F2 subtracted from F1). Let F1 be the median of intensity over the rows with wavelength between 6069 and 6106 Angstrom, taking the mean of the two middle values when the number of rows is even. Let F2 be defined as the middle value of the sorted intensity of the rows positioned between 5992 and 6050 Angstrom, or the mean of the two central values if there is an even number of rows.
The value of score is -0.1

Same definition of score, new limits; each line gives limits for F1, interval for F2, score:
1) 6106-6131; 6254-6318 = 0.2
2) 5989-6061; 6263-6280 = 0.1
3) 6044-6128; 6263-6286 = 0.3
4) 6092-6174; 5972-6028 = 0.0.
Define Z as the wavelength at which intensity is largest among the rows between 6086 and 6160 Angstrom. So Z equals 6135.53 Angstrom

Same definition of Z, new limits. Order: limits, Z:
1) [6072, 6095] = 6093.29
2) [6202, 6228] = 6203.72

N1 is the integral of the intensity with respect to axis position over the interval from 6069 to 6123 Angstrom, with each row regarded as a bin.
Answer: 374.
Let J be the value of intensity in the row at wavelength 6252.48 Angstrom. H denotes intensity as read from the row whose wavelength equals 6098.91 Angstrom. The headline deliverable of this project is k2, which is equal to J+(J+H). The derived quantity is 16.4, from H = 7.259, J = 4.572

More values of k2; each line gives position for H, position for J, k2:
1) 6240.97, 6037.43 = 17.4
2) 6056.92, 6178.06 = 17.0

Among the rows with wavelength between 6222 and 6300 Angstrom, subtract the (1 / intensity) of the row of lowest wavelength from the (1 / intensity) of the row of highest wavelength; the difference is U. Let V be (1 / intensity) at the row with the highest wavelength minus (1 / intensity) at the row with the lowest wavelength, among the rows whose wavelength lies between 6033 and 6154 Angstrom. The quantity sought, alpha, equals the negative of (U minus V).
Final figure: 0.065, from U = -0.076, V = -0.011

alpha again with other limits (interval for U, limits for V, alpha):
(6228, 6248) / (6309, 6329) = 0.006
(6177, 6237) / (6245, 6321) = -0.103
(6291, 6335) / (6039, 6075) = 0.030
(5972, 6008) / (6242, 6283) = -0.009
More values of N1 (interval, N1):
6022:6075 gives 352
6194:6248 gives 237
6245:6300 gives 278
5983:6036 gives 321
